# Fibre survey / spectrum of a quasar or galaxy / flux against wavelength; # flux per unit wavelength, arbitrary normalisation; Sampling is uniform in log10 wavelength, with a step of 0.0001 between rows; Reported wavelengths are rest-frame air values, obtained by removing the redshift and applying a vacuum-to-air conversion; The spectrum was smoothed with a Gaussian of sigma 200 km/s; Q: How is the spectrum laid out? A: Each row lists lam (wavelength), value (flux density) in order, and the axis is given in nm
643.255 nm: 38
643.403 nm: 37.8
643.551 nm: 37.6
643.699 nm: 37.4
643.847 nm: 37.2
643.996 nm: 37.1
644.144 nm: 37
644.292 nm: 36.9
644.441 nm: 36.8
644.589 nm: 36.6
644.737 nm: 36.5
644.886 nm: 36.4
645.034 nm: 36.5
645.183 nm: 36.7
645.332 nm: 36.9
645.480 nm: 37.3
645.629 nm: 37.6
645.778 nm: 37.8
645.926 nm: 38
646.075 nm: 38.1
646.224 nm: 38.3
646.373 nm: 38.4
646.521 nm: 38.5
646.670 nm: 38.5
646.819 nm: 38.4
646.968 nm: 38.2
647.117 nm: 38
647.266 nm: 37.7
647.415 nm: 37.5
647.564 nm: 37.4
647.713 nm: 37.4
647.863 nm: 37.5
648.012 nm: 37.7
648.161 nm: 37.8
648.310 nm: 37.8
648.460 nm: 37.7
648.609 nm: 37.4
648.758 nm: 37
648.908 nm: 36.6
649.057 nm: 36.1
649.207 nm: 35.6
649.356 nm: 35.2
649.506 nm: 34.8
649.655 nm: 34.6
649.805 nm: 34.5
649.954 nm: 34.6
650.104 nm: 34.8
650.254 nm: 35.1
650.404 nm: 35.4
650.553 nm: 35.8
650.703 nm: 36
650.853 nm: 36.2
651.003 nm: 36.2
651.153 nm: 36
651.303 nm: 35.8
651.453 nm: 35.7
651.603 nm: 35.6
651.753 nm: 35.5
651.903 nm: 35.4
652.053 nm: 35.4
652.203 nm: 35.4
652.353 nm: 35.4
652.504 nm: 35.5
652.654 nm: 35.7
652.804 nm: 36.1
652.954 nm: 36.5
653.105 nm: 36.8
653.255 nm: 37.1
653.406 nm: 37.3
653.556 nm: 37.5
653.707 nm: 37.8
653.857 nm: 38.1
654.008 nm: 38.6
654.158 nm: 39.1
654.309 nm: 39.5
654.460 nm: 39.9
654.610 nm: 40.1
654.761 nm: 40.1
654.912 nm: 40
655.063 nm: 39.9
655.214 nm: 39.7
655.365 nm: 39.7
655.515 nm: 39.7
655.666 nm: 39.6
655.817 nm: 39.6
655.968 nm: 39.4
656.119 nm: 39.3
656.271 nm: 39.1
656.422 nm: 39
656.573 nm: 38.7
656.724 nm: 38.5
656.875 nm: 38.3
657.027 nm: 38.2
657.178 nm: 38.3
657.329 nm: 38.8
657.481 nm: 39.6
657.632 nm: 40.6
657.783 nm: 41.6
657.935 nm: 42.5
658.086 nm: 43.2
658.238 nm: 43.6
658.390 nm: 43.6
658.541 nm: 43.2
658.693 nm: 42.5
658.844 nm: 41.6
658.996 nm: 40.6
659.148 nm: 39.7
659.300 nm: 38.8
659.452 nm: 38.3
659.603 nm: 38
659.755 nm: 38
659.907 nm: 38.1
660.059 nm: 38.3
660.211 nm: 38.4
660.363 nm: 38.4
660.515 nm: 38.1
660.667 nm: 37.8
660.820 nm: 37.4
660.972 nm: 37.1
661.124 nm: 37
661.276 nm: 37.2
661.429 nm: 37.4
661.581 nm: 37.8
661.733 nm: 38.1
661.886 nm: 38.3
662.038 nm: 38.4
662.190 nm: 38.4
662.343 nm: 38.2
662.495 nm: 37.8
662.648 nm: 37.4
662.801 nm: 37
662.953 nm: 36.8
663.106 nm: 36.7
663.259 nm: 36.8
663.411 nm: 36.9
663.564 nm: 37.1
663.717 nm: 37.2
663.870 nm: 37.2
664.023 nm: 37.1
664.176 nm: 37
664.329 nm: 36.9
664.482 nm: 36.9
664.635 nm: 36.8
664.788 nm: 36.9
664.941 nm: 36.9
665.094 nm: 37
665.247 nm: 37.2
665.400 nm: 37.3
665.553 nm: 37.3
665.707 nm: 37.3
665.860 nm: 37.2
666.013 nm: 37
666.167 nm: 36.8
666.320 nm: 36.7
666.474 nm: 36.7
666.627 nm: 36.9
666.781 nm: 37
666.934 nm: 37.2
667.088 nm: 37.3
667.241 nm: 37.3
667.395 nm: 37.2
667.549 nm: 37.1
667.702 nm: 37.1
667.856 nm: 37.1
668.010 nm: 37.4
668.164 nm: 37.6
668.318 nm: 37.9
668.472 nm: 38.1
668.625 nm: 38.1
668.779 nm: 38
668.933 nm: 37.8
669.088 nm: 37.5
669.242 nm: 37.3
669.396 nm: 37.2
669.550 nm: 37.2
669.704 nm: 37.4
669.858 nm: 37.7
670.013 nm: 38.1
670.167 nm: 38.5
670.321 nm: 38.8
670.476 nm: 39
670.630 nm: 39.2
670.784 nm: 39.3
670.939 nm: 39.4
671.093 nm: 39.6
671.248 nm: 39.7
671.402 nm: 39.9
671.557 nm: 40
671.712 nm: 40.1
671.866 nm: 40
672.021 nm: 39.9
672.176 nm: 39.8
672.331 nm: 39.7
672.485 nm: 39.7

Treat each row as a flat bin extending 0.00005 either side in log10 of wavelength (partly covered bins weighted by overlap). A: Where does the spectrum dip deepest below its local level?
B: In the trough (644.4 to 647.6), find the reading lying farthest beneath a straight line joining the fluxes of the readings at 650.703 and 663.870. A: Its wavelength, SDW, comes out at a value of 644.886 nm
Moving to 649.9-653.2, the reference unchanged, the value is 649.954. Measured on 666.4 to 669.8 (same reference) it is 666.474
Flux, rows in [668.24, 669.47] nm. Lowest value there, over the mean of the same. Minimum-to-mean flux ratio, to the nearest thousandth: 0.986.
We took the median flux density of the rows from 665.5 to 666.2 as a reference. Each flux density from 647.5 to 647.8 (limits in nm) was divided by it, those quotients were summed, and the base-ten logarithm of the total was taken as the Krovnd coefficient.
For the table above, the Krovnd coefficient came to 0.3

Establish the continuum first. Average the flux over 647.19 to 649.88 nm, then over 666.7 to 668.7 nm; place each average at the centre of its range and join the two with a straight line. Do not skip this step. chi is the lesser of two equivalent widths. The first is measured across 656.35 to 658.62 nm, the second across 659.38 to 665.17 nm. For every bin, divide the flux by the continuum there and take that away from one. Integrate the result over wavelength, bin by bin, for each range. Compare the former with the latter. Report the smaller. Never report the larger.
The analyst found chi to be -0.21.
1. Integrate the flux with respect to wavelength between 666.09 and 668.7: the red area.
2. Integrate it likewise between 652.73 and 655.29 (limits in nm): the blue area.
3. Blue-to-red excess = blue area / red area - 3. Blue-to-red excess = -1.99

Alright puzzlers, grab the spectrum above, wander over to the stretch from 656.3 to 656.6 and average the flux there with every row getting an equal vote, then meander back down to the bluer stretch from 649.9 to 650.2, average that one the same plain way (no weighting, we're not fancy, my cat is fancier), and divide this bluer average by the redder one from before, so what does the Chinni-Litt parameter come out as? 0.89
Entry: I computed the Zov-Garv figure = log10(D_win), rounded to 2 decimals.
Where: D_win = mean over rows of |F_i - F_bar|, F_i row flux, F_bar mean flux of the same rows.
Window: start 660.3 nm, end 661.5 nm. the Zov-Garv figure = -0.38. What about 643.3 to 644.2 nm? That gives -0.60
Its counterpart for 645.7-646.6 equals -0.66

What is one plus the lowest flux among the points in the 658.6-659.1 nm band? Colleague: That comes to 42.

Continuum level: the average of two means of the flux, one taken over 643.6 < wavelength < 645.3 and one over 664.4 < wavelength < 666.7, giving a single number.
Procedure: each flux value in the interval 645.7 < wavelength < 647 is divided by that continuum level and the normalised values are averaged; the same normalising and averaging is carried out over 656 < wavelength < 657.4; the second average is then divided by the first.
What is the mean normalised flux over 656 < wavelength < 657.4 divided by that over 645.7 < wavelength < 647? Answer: 1.01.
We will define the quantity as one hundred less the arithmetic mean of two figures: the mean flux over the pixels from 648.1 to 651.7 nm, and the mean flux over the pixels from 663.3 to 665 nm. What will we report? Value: 63.5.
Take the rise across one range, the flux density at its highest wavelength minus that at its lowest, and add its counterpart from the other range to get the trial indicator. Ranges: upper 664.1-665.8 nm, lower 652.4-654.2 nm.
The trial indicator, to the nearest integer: 4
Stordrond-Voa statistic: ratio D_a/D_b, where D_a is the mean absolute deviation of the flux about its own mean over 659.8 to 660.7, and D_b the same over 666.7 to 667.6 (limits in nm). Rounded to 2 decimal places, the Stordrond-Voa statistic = 2.06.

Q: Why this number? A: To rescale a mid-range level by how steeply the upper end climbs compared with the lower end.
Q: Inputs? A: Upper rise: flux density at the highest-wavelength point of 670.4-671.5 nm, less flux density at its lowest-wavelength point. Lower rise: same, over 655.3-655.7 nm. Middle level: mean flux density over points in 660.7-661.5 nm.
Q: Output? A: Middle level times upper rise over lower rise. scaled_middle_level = -335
